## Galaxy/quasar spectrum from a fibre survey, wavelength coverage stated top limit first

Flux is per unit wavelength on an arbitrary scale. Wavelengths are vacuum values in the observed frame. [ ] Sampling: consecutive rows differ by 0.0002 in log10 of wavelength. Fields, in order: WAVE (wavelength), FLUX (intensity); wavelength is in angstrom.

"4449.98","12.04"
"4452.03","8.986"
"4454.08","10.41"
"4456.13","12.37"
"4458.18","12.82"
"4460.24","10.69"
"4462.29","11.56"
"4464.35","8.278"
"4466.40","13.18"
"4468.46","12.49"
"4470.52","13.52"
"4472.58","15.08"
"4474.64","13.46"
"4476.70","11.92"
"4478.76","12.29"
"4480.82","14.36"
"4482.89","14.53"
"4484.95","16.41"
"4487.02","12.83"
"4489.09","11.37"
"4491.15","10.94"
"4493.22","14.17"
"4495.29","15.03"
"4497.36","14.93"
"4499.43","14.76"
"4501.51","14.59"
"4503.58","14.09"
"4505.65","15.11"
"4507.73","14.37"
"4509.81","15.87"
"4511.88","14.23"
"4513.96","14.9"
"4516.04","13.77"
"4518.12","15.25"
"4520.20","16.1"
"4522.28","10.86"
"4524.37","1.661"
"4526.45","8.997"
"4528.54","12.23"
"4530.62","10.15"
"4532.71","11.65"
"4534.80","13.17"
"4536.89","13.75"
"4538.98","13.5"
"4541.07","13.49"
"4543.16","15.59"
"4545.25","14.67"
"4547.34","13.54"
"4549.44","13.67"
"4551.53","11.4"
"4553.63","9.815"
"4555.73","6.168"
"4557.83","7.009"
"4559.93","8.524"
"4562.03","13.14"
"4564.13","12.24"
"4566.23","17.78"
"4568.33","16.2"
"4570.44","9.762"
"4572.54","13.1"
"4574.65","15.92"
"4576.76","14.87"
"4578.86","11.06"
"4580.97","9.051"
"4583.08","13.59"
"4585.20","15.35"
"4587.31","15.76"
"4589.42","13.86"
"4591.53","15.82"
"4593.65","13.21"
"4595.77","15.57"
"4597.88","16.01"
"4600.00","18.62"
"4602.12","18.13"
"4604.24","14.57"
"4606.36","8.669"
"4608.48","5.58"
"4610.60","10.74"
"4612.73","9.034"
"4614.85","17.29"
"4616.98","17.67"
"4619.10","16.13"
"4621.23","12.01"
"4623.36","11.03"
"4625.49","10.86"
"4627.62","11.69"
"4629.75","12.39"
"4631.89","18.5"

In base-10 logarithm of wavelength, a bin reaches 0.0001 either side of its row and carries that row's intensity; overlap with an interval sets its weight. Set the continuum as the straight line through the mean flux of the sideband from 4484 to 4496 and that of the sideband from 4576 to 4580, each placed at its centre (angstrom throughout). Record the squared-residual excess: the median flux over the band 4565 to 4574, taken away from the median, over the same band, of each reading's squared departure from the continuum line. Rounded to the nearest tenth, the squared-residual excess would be -4.3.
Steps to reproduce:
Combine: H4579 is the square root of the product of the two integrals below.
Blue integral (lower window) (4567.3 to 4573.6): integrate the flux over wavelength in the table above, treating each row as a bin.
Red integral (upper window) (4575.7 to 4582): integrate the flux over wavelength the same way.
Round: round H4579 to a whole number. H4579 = 78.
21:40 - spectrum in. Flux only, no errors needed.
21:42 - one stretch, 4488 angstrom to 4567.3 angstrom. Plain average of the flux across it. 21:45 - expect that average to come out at 12.7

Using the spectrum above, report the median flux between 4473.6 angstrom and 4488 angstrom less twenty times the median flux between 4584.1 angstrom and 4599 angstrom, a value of -298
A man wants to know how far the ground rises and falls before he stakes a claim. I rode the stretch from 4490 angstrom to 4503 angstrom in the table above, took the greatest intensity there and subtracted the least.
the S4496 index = 4.1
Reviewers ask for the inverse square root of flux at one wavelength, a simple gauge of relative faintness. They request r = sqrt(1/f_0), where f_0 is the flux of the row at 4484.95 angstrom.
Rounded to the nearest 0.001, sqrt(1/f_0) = 0.247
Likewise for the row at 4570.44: 0.320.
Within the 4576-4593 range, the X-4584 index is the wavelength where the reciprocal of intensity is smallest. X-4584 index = 4591.53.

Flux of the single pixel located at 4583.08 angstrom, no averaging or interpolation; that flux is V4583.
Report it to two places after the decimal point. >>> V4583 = 13.59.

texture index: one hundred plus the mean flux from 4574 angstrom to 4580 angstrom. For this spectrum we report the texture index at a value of 114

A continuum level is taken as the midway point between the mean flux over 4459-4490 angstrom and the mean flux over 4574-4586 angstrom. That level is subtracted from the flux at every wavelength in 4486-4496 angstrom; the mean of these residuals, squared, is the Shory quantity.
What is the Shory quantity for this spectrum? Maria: 0.0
